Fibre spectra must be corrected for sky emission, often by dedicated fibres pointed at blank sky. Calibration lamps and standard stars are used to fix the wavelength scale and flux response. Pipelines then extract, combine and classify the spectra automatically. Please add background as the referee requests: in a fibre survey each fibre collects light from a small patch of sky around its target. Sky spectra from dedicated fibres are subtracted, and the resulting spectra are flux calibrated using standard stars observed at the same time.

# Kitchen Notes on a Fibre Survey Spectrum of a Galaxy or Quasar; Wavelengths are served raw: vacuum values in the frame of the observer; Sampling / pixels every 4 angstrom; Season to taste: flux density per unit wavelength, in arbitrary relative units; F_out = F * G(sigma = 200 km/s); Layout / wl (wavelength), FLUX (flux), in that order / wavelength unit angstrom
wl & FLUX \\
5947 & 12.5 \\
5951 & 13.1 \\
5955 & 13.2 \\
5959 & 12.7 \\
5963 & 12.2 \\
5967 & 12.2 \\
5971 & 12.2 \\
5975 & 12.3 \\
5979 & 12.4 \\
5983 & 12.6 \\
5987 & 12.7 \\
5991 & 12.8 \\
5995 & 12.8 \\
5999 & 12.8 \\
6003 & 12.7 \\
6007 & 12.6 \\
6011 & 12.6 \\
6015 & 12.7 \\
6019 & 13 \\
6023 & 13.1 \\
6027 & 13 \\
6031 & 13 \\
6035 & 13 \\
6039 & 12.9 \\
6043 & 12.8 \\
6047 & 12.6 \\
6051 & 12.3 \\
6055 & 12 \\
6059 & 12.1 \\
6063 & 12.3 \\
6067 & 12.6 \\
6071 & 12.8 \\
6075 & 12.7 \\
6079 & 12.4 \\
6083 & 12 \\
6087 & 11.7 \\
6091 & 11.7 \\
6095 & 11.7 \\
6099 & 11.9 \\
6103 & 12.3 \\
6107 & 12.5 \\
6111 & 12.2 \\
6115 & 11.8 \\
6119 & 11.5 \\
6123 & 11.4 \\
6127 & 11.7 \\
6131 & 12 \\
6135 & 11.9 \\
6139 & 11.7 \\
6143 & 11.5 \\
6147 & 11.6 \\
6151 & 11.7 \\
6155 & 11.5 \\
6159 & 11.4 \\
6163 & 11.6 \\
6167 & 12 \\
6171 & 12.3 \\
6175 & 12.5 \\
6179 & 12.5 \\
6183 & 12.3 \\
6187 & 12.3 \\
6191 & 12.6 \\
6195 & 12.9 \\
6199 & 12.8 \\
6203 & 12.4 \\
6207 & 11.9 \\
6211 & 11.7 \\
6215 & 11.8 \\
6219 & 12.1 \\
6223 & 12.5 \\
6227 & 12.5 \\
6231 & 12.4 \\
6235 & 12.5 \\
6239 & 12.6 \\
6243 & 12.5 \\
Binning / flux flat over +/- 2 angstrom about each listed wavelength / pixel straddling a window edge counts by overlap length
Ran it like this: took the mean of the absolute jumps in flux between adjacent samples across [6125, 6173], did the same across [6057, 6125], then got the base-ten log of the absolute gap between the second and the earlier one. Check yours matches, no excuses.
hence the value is -1.51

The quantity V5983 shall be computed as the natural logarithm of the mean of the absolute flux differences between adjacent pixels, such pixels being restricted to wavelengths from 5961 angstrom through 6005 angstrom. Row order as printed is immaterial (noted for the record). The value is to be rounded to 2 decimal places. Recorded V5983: -2.66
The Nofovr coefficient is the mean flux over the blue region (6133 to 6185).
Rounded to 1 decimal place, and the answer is 11.9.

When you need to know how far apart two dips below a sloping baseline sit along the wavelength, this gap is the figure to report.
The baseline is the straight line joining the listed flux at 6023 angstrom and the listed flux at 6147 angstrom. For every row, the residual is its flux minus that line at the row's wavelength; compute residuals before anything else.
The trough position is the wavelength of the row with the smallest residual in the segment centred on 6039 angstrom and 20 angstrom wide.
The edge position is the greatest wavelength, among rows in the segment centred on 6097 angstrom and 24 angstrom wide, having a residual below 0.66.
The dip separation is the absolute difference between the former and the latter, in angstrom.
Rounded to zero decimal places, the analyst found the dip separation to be 60 angstrom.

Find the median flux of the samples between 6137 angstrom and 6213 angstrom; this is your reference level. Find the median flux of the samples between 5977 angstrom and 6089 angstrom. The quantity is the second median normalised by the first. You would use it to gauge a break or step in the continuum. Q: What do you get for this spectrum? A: 1.058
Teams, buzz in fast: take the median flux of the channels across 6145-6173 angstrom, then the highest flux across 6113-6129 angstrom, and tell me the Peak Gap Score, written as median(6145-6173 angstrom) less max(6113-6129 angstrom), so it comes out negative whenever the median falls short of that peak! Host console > -0.2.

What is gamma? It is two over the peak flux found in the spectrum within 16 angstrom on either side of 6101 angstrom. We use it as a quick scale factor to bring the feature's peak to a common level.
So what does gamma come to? 0.160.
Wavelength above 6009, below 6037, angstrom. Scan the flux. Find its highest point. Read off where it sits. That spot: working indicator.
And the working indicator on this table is 6023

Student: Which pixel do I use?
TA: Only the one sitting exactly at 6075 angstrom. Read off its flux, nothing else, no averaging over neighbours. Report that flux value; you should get 12.7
